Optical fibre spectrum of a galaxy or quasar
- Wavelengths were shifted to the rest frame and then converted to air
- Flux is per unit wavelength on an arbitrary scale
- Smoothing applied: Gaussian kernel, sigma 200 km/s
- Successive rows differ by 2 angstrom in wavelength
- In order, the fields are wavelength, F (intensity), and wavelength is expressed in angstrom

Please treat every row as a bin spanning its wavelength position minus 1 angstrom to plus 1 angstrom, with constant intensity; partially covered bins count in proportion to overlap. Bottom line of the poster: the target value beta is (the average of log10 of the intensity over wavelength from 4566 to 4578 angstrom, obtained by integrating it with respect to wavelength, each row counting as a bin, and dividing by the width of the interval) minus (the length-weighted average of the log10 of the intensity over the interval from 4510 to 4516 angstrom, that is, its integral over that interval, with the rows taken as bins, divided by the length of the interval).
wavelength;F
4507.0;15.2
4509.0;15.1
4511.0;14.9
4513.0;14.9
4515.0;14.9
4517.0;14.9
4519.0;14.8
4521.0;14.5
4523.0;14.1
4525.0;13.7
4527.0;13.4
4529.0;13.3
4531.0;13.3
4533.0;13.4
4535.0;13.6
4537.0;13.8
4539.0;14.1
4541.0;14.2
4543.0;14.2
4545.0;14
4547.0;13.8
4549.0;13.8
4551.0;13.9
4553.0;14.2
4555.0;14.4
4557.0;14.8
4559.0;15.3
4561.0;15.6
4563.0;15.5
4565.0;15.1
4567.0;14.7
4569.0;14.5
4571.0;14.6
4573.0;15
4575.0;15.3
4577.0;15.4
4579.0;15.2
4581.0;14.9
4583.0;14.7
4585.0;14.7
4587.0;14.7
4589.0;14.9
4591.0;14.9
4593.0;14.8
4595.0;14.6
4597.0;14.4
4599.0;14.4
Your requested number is 0.000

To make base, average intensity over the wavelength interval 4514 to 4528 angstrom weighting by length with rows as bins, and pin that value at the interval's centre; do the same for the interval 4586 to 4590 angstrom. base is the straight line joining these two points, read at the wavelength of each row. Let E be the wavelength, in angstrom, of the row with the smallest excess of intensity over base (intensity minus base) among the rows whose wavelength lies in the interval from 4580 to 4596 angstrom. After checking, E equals 4595.0 angstrom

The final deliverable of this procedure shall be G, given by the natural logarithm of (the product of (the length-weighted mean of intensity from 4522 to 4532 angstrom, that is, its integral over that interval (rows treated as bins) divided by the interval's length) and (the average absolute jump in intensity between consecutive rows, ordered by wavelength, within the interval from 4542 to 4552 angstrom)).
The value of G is 0.5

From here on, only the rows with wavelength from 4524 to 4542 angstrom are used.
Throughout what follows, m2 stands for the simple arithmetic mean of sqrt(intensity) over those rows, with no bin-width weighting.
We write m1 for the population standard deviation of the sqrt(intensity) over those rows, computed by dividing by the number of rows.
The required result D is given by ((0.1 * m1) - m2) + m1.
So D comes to -3.65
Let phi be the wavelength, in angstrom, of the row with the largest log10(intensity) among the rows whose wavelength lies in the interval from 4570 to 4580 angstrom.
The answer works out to 4577.0 angstrom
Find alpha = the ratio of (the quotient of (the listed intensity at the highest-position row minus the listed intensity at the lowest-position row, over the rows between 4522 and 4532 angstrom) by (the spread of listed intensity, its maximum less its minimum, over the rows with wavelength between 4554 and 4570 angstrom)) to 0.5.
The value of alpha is -1.3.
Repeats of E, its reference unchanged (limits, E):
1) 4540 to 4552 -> 4549.0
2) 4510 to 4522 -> 4521.0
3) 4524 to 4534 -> 4531.0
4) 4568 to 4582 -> 4569.0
